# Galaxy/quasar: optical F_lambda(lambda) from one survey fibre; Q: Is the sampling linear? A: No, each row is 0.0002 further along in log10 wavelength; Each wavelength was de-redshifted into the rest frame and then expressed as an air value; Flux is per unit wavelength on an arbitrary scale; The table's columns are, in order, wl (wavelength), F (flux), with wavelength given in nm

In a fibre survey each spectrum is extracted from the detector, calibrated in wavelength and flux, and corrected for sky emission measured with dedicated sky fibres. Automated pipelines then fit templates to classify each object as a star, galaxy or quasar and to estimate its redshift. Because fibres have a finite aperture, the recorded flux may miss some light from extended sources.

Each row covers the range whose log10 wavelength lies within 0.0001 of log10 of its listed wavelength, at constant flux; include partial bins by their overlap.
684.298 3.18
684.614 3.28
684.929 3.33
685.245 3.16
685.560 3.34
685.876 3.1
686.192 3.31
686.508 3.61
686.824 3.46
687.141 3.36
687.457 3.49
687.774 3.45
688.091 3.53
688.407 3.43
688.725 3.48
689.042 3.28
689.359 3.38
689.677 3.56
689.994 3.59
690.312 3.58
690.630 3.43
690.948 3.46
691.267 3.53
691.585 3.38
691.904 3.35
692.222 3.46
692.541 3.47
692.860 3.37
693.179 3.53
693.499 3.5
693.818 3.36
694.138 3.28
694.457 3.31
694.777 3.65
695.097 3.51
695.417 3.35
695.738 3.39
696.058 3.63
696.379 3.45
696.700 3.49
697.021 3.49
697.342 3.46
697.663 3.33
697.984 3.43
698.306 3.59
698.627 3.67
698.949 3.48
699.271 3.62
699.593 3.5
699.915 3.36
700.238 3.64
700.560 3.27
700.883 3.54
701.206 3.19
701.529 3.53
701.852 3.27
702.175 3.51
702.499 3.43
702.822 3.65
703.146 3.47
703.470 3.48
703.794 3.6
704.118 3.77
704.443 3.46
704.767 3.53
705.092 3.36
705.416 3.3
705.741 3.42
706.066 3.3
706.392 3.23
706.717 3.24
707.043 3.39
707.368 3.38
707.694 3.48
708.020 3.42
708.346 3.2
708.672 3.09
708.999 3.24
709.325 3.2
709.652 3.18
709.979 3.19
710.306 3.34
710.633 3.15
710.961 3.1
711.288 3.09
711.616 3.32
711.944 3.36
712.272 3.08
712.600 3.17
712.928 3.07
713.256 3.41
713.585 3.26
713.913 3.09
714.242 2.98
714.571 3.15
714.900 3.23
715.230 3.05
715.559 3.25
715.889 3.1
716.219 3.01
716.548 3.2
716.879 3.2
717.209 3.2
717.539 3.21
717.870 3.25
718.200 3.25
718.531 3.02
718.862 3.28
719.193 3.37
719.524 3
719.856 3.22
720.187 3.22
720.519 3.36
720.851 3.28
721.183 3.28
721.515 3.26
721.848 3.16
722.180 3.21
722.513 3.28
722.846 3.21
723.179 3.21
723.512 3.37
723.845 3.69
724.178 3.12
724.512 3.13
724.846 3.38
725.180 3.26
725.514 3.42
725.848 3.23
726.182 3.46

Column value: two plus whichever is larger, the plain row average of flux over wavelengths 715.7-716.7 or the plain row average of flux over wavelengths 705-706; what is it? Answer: 5.36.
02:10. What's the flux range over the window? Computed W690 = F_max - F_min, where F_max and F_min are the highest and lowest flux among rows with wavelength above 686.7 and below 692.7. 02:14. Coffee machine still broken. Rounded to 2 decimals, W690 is 0.31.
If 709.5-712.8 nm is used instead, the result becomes 0.28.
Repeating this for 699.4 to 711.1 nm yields 0.68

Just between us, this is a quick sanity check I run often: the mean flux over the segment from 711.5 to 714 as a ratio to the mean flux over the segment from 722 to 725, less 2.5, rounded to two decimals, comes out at -1.52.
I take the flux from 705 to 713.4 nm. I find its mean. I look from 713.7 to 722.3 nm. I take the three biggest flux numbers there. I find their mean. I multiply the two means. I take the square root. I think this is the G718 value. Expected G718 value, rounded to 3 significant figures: 3.30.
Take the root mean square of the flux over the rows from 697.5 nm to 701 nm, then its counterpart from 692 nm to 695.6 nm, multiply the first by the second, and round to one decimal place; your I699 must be 12.0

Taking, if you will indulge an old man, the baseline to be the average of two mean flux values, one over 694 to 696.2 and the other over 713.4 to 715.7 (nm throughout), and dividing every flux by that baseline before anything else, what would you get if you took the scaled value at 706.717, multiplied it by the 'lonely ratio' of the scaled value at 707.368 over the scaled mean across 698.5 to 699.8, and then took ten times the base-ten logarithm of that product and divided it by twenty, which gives -0.015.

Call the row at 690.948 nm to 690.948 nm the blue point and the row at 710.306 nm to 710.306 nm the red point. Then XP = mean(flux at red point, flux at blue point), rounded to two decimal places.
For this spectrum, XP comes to 3.40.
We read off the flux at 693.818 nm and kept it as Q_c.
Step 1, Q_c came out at 3.36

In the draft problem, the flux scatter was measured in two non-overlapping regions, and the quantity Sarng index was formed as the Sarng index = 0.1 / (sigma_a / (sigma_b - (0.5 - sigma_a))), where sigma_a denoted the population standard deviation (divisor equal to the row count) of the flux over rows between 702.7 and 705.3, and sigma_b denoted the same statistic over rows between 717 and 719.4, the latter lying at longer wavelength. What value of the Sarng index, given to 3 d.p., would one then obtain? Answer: -0.233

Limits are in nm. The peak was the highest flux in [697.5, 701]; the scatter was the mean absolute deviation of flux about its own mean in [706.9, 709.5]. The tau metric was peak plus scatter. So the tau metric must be 3.79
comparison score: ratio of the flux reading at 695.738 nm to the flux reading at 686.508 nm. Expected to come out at 0.94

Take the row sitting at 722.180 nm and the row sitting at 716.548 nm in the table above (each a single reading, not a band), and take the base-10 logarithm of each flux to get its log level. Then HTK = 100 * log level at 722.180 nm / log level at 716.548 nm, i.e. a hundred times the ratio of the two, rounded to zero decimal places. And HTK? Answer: 100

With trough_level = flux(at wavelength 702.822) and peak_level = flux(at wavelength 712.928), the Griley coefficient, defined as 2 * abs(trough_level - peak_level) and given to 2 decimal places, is 1.16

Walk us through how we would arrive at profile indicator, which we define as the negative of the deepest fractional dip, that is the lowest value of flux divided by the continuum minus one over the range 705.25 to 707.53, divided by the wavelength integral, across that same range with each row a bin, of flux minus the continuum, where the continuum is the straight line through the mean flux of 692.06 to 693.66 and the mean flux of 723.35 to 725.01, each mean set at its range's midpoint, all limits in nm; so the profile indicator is -0.3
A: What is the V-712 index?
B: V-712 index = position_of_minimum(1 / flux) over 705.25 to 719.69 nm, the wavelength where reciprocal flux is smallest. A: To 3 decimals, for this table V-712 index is 707.694 nm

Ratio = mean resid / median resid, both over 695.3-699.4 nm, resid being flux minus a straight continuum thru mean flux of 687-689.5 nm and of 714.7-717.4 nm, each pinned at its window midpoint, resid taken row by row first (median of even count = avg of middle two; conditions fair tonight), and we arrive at 1.05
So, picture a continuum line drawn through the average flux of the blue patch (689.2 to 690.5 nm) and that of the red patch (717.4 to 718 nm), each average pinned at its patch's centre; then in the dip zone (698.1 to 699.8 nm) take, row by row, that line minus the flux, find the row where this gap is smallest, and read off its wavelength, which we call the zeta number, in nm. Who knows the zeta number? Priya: 698.627 nm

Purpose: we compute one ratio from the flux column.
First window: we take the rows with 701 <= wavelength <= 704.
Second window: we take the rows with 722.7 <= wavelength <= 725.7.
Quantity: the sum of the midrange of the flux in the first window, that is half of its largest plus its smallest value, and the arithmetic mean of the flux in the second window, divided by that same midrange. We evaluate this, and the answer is 1.97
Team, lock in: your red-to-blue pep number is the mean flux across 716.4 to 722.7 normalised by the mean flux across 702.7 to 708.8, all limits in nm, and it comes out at 0.946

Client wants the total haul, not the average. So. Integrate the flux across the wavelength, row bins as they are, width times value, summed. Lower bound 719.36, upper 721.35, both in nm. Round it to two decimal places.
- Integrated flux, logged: 6.42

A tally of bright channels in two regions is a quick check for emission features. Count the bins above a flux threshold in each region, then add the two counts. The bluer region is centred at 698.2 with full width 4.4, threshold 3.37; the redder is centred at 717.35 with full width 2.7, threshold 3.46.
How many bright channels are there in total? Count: 12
